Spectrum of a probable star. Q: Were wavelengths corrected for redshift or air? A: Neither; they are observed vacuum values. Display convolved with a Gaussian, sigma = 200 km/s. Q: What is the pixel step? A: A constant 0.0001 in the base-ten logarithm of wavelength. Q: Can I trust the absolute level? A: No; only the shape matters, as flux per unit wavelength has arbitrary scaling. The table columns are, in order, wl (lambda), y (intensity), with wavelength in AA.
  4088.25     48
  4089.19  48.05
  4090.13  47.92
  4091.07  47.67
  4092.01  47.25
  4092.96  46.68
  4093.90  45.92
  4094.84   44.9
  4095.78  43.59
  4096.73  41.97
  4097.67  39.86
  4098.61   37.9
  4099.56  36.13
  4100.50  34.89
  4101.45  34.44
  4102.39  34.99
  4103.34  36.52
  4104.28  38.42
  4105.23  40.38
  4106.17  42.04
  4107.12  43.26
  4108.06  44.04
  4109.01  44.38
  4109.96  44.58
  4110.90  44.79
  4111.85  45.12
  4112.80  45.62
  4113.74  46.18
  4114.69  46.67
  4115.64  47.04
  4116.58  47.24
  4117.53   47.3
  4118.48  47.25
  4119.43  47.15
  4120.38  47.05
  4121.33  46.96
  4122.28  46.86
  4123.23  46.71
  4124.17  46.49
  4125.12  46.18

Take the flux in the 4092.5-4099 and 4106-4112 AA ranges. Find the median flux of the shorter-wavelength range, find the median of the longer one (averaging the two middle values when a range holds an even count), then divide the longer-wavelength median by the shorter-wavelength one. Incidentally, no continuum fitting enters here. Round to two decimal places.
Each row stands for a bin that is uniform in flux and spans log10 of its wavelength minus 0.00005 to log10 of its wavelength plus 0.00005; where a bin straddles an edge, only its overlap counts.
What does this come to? 1.02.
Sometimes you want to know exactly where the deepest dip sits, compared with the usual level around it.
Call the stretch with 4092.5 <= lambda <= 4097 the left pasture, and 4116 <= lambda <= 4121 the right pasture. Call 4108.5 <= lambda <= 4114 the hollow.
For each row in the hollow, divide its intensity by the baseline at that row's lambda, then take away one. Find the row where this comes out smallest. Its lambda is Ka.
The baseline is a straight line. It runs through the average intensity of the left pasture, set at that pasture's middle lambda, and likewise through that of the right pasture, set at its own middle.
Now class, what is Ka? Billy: 4109.01 AA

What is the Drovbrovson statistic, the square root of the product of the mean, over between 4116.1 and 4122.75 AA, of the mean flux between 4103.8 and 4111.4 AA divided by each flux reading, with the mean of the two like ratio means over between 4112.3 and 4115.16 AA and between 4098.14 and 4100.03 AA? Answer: 0.972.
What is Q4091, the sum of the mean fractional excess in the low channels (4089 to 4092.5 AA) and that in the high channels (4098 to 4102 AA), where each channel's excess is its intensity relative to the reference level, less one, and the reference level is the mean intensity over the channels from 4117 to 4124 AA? -0.22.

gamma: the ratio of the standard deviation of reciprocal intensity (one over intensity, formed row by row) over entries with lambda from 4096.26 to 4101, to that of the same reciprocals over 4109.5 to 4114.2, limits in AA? 6.2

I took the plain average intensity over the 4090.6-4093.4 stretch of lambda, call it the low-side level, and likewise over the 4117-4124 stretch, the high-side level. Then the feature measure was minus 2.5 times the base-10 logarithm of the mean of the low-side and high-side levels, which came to -4.18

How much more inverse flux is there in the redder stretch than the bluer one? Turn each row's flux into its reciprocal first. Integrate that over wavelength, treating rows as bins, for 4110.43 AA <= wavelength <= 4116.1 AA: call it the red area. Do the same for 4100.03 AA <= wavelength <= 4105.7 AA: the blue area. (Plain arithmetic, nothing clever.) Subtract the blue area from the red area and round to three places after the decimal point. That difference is -0.032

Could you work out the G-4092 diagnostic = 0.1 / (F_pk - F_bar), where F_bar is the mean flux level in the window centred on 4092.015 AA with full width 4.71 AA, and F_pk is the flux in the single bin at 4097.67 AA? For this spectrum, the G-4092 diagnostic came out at -0.014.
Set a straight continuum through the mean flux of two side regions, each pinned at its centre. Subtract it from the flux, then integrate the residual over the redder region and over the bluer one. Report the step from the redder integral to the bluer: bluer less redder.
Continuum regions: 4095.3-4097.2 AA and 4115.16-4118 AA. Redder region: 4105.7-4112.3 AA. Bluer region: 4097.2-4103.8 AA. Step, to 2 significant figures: -38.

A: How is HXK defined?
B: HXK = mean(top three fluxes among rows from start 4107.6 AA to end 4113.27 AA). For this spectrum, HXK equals 45.2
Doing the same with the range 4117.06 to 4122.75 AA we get 47.2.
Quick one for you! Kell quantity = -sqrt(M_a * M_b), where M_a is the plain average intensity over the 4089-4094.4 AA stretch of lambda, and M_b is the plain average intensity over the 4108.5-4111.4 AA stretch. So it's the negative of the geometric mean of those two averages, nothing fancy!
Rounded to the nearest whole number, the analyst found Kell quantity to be -46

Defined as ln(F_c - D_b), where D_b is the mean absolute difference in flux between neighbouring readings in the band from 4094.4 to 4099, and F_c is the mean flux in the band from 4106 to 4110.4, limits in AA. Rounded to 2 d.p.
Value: 3.74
